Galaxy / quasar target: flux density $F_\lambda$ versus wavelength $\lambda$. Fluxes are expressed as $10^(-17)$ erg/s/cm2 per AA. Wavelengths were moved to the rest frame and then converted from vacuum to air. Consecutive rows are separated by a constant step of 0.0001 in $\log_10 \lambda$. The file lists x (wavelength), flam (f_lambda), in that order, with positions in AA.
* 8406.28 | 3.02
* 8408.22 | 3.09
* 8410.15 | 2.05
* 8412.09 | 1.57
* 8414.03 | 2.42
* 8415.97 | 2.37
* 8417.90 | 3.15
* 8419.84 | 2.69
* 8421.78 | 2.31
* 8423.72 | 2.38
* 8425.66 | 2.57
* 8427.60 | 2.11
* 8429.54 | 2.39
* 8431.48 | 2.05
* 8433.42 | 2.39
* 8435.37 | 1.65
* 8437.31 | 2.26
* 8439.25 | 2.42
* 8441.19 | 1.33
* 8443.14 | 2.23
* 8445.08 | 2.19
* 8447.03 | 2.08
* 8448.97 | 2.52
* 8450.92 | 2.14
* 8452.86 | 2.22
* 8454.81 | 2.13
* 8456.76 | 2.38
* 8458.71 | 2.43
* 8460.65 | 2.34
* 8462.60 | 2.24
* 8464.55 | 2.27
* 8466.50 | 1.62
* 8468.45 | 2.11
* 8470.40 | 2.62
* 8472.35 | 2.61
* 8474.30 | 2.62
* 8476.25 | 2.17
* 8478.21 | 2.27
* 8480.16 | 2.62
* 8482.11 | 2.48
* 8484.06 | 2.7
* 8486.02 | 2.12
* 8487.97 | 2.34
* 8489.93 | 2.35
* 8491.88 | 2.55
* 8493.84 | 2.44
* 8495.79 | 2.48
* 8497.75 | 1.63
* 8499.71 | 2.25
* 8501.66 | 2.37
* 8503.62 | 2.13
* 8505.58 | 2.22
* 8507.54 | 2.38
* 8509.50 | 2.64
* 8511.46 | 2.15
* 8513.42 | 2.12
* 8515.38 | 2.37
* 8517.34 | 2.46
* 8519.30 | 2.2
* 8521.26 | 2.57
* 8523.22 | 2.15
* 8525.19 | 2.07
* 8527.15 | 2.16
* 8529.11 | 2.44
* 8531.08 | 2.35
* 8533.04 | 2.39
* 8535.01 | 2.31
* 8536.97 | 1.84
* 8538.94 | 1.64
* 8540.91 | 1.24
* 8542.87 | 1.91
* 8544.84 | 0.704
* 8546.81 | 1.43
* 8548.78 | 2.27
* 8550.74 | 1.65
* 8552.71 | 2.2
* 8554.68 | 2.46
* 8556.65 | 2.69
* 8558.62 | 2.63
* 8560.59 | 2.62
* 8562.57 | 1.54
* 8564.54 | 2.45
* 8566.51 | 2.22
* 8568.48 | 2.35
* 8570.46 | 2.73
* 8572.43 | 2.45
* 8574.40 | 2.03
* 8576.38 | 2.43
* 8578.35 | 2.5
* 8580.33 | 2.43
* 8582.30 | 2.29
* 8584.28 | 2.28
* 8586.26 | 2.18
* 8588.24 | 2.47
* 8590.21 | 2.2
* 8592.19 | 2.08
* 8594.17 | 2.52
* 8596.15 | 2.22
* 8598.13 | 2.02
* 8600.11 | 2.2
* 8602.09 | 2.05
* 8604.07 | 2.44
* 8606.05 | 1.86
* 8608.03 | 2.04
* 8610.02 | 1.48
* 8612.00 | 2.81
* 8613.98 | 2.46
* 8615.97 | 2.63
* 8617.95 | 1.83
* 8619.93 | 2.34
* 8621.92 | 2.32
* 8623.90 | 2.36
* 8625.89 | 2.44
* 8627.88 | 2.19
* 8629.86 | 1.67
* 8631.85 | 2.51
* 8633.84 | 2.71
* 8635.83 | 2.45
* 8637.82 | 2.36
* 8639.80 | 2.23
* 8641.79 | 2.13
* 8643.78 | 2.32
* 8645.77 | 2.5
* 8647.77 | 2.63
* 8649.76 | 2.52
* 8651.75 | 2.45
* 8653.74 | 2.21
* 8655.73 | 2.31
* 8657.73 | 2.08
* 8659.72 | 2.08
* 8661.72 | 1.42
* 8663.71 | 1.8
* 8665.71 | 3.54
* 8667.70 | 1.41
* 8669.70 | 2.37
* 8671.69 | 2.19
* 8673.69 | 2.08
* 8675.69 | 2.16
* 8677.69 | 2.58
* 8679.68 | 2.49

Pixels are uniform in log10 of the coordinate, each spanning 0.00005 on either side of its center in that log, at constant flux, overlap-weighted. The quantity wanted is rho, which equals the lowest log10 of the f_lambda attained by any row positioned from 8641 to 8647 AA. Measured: 0.328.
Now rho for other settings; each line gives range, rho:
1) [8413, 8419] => 0.375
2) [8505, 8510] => 0.346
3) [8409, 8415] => 0.196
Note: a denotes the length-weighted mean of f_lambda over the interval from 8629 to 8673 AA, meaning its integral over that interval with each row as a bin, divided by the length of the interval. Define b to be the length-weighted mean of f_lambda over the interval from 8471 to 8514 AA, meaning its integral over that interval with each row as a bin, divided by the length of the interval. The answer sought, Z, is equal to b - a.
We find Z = 0.08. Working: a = 2.27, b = 2.35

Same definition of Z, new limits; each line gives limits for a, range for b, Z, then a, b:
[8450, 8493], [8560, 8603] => -0.05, 2.33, 2.28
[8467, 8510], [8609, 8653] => -0.02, 2.36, 2.33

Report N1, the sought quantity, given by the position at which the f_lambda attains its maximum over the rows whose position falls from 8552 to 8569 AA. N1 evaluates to 8556.65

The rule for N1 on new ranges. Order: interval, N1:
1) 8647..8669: 8665.71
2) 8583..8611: 8594.17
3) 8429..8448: 8439.25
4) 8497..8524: 8509.50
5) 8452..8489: 8484.06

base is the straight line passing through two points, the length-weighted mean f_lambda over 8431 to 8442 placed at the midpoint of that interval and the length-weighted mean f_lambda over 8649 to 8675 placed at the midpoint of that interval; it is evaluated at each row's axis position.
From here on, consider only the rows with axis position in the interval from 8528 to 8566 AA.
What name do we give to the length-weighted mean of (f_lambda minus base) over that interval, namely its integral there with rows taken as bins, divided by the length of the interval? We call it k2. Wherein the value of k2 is -0.06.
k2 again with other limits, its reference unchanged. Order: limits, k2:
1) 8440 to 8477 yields 0.18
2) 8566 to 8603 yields 0.17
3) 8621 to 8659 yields 0.16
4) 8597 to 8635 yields 0.08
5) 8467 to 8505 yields 0.29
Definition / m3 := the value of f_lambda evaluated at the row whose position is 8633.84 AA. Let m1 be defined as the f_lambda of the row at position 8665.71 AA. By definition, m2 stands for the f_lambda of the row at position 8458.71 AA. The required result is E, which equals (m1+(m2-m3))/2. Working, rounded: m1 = 3.54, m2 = 2.43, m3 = 2.71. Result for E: 1.63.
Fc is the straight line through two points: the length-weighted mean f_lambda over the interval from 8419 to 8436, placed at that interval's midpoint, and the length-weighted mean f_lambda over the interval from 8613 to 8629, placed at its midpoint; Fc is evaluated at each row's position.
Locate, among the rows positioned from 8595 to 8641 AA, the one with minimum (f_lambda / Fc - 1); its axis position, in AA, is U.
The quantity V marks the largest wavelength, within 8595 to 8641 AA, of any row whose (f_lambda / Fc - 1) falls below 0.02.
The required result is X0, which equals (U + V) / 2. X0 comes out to 8624.9 AA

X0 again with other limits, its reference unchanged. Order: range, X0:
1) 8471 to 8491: 8487.0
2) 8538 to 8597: 8570.5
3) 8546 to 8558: 8549.8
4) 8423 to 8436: 8435.4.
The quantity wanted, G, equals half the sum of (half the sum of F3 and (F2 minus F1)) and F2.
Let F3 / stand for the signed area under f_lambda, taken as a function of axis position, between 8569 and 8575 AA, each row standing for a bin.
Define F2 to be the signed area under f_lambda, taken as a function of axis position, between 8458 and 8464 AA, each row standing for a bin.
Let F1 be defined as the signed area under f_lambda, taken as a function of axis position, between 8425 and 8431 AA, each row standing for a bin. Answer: 10.6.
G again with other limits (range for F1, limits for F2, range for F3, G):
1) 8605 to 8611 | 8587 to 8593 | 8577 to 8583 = 11.1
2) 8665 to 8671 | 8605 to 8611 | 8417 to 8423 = 8.6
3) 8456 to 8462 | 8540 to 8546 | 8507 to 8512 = 5.3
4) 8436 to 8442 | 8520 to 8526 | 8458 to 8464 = 10.7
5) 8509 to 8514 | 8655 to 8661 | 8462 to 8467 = 9.2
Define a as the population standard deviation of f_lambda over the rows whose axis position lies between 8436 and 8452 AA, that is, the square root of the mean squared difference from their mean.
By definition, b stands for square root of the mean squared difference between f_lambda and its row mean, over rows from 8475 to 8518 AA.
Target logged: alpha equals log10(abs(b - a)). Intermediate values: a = 0.34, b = 0.23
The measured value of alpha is -0.96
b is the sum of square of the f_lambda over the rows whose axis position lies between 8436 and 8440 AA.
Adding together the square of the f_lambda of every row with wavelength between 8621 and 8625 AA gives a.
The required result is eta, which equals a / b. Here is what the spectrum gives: 1.0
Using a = 11.0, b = 11.0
